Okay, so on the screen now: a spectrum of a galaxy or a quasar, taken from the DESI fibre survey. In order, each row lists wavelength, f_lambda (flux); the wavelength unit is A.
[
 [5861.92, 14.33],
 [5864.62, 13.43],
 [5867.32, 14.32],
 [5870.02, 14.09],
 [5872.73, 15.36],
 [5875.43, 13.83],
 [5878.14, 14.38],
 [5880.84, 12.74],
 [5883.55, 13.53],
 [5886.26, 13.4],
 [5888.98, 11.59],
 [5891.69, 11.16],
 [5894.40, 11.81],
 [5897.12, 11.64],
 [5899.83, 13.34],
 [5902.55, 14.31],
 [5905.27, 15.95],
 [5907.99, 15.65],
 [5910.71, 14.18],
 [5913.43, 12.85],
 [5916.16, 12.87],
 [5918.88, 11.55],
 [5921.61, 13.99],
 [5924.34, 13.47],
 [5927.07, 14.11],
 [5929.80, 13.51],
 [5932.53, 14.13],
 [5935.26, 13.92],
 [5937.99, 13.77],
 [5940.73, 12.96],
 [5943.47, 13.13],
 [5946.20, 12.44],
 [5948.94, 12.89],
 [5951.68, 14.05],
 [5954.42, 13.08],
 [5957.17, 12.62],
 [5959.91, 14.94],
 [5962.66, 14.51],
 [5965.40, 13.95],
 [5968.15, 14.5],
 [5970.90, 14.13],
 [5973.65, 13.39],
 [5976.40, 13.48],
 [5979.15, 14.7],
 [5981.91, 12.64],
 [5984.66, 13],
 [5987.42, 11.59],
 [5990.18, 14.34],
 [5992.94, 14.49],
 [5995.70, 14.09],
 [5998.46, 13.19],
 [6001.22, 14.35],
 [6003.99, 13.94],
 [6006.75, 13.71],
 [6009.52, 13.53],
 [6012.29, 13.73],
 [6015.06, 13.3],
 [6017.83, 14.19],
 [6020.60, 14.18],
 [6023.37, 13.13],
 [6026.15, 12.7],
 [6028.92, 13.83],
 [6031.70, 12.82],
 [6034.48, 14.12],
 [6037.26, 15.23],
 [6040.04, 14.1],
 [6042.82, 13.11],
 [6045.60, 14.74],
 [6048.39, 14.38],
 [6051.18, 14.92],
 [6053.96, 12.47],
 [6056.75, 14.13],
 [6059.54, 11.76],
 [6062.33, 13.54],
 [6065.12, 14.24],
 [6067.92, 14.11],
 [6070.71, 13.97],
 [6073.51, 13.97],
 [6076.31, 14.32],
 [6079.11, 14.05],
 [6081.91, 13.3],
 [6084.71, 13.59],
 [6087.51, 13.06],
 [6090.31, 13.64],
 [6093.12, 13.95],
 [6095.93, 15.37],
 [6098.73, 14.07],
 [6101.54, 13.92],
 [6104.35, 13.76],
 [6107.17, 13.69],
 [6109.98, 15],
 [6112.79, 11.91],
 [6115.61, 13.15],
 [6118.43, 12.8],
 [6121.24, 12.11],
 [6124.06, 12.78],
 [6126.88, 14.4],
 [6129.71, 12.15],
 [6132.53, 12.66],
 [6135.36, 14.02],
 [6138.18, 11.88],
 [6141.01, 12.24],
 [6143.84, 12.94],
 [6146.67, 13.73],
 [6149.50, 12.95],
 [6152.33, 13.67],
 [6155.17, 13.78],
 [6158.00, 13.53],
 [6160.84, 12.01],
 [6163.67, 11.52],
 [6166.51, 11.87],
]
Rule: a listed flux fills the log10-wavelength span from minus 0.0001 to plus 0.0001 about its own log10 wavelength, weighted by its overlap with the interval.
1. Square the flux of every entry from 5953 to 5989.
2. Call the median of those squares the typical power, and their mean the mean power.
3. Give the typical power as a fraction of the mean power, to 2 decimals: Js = 0.98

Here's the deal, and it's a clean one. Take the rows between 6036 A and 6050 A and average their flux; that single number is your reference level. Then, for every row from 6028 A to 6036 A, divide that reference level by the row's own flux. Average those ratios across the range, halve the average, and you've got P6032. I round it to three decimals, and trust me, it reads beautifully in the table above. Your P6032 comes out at 0.527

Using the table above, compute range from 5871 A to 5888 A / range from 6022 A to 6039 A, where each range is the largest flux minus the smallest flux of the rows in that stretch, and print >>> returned 1.04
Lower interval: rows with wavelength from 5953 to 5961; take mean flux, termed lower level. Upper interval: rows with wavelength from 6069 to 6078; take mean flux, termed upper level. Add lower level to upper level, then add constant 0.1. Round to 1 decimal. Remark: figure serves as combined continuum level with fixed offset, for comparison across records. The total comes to 27.7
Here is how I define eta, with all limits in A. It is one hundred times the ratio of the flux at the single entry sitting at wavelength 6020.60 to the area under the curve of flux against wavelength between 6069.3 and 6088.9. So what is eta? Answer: 5.26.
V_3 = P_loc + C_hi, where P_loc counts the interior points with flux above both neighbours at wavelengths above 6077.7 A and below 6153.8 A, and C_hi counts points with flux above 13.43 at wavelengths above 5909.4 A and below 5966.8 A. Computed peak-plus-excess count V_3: 19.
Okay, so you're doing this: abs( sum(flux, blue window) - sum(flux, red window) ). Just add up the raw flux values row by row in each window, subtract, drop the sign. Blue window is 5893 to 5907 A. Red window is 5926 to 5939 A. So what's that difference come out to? 2.4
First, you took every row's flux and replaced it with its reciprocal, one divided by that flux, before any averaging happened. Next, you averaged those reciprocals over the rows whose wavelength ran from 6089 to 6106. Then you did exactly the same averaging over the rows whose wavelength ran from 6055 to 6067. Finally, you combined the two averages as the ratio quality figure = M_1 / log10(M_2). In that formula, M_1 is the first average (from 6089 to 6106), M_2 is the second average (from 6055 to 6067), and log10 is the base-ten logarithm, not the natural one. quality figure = -0.063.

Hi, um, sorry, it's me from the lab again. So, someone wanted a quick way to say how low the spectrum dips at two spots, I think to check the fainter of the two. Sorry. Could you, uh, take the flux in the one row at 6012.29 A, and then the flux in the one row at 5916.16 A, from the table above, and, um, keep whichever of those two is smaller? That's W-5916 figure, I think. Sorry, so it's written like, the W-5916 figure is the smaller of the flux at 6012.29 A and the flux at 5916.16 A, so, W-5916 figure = 12.9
